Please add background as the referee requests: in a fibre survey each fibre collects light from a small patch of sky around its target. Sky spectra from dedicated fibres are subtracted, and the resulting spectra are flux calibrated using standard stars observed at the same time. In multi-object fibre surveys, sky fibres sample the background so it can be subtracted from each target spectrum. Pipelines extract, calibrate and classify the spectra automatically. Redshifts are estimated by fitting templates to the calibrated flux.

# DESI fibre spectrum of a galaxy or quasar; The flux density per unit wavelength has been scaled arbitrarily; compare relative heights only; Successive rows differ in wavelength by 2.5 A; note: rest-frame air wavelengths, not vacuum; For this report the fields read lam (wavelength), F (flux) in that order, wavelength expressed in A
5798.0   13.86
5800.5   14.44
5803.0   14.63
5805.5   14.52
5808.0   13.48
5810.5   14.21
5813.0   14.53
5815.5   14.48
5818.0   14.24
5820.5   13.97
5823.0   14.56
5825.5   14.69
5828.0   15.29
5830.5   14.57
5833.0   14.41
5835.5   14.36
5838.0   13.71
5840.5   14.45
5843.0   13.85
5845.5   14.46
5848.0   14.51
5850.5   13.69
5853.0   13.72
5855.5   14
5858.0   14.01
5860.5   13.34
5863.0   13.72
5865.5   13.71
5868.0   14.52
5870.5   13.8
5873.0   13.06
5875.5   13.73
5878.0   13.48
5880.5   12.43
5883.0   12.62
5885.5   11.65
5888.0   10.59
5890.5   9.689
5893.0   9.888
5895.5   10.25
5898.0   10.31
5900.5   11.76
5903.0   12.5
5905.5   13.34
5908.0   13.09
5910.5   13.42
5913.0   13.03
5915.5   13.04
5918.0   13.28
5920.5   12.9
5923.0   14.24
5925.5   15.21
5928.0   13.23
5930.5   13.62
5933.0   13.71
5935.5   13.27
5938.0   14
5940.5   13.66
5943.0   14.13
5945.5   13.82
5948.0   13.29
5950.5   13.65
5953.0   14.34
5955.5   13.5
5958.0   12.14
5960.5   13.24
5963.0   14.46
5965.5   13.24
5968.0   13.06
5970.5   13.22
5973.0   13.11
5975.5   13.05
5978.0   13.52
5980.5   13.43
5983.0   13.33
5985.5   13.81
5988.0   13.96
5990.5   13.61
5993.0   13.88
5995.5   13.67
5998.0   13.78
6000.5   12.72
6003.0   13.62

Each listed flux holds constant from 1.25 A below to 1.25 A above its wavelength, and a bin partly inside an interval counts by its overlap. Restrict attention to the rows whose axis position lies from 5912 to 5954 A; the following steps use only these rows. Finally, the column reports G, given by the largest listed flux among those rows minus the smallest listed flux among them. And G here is 2.3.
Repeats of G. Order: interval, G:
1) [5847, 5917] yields 4.8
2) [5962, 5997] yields 1.4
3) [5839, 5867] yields 1.2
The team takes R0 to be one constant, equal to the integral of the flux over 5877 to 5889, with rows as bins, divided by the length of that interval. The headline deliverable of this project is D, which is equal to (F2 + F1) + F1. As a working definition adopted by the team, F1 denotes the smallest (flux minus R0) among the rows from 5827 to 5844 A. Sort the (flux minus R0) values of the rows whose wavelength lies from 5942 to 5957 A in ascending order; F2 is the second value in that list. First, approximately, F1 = 1.6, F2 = 1.34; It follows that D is 4.4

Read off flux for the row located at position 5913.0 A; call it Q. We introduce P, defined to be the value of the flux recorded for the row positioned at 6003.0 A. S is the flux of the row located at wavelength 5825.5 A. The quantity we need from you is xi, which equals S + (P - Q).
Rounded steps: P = 13.62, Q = 13.03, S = 14.69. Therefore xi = 15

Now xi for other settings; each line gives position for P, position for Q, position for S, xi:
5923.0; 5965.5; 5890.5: 11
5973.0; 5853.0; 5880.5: 12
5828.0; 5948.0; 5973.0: 15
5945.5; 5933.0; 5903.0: 13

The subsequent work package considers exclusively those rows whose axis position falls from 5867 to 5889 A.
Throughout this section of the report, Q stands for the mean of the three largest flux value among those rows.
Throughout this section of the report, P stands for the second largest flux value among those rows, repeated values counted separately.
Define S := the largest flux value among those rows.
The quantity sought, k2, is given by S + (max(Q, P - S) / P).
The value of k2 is 15.5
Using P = 13.8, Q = 14.0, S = 14.52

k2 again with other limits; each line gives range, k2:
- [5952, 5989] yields 15.5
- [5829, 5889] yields 15.6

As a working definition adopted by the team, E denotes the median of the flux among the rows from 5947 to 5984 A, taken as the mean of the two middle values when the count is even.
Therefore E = 13.3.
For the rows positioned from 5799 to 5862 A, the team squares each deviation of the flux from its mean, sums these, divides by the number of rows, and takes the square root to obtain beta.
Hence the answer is 0.4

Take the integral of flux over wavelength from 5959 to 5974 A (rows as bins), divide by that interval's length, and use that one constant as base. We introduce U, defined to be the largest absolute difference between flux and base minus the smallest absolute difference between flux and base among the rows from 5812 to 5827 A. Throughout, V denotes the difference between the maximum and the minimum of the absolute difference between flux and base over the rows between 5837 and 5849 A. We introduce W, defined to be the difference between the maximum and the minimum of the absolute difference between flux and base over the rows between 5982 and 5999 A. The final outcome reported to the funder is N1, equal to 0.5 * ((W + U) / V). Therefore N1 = 0.8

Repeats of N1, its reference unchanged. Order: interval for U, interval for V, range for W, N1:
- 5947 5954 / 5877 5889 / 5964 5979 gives 0.2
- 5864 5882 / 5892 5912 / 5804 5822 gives 0.3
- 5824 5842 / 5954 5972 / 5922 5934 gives 1.5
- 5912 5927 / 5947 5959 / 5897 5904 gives 1.7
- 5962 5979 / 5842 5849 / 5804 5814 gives 1.5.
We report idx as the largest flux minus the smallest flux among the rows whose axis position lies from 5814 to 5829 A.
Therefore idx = 1.3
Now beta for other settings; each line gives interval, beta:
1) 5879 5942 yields 1.4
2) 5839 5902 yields 1.5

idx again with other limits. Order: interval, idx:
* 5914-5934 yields 2.3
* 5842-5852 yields 0.8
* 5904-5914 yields 0.4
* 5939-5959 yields 2.2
